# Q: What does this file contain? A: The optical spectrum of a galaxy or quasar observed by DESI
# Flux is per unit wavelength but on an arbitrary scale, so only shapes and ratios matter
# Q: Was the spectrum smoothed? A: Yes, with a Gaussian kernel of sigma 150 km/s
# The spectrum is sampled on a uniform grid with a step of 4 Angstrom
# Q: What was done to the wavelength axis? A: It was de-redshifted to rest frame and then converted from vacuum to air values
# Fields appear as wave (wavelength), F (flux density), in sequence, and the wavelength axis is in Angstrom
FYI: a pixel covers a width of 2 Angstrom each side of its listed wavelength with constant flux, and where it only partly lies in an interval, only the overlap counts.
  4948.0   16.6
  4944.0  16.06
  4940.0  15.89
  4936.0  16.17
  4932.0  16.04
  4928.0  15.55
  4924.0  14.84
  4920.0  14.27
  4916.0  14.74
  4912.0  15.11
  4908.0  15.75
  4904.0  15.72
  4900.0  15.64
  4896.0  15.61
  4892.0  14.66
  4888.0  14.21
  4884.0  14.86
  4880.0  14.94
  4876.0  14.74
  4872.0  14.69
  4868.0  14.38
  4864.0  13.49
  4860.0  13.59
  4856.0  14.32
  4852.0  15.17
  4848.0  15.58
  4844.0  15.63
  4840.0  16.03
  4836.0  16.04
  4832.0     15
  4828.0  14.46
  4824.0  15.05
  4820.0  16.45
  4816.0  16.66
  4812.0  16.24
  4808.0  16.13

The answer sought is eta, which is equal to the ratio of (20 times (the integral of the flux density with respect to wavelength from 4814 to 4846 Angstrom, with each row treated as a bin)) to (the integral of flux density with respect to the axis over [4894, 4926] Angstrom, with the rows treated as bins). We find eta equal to 20.6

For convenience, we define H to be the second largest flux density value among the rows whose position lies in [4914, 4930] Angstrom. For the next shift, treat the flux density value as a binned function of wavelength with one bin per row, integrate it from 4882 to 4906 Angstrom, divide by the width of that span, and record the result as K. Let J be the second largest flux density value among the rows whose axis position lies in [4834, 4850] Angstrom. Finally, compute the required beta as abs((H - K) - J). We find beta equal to 16.3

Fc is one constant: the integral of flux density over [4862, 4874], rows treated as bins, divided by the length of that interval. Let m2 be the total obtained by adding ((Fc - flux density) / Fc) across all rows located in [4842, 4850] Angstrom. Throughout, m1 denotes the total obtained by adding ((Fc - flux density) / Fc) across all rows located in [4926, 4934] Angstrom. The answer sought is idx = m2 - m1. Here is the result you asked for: 0.03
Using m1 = -0.23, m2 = -0.20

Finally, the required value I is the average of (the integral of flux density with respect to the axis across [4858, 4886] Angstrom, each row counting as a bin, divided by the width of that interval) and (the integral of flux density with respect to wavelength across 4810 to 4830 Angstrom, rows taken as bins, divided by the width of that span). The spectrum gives 15.1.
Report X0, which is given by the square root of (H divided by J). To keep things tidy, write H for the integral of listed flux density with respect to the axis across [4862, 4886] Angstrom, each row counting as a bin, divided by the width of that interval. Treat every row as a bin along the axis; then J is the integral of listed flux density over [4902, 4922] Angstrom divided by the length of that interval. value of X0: 0.98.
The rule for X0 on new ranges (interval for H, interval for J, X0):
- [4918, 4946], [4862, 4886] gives 1.03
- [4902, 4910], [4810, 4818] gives 0.98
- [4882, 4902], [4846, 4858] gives 1.00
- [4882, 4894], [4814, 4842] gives 0.96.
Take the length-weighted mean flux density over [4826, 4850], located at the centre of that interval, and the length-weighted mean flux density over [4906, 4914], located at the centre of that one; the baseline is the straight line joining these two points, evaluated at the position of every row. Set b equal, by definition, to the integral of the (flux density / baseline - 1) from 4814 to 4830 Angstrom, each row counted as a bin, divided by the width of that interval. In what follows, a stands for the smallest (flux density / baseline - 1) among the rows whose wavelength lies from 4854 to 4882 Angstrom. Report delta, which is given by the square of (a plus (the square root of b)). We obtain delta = 0.0002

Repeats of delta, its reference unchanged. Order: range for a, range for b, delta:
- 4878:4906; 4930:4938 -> 0.0172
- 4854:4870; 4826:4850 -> 0.0156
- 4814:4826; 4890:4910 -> 0.0007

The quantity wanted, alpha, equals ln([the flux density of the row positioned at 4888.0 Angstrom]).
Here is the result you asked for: 2.65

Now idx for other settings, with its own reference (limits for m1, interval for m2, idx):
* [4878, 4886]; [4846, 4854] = -0.07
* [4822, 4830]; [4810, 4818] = -0.24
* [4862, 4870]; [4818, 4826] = -0.26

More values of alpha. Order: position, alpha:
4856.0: 2.66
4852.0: 2.72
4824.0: 2.71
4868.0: 2.67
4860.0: 2.61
